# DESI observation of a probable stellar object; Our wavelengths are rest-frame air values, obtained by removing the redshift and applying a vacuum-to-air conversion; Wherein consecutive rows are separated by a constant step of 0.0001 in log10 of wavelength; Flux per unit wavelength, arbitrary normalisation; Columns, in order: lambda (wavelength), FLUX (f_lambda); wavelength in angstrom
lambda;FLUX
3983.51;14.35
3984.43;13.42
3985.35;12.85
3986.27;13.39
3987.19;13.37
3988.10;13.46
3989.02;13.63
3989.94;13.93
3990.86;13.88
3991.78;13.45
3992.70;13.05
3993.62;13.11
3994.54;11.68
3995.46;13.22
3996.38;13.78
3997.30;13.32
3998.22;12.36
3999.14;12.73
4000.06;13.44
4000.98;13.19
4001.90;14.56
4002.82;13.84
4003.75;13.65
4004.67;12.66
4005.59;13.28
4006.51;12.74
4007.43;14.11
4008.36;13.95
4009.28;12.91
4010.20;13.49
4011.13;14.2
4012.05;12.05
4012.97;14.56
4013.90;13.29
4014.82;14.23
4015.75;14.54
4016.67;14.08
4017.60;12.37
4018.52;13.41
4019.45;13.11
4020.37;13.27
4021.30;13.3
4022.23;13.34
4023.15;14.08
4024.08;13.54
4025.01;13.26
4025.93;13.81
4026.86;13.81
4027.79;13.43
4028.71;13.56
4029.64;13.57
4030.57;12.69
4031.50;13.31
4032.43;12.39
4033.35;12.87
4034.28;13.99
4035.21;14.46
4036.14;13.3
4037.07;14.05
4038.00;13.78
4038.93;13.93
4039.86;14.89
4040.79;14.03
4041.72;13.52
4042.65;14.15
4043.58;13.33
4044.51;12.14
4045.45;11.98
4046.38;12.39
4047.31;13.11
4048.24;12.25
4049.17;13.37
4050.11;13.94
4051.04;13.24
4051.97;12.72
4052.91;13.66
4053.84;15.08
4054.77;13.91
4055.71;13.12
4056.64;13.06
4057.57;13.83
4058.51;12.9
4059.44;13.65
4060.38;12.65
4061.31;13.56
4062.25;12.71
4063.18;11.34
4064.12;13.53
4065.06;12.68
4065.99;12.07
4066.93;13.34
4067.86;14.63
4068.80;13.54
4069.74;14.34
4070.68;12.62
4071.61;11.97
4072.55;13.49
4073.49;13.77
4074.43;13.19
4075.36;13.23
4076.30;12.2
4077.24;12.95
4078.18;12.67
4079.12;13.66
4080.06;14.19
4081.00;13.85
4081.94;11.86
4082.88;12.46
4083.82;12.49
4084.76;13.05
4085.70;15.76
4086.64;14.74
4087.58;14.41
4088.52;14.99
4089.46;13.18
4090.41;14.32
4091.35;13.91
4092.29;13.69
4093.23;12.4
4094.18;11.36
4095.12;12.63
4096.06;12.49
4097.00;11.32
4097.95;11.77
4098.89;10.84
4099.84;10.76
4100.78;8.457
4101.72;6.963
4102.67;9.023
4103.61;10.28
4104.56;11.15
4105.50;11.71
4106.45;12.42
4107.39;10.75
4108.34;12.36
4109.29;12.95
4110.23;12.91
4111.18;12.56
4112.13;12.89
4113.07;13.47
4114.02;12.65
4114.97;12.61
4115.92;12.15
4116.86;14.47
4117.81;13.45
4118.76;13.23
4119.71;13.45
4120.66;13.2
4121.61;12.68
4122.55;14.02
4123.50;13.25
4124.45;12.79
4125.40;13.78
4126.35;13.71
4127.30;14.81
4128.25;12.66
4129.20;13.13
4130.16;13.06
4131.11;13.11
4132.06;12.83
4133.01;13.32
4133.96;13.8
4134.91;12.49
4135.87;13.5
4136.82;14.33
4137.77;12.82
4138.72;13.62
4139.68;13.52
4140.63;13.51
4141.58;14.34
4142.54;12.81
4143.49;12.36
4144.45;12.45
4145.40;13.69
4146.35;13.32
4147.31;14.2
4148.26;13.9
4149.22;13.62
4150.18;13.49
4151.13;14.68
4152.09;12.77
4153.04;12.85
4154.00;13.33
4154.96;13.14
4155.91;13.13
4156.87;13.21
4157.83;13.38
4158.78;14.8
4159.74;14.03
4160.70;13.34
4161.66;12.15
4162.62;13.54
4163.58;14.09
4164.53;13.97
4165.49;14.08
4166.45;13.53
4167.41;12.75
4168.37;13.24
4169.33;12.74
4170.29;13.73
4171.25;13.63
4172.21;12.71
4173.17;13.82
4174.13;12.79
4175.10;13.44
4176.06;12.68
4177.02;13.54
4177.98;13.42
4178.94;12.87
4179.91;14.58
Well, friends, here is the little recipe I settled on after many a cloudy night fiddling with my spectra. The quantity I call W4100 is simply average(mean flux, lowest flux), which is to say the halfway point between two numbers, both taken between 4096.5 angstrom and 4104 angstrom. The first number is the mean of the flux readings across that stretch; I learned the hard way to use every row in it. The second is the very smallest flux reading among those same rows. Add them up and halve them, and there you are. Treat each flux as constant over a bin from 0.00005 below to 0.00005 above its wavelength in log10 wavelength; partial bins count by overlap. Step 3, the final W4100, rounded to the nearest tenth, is 8.4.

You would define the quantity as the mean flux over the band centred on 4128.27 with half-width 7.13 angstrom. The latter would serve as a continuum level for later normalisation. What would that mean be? 13.3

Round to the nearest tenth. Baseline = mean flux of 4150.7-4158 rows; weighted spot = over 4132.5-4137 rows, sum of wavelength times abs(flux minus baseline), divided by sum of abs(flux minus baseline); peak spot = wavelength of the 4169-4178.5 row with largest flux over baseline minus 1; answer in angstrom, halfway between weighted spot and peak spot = 4154.4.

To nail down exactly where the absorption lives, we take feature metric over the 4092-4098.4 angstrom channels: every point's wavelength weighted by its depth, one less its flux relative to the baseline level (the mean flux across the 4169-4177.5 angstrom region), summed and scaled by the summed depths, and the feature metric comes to 4096.0 angstrom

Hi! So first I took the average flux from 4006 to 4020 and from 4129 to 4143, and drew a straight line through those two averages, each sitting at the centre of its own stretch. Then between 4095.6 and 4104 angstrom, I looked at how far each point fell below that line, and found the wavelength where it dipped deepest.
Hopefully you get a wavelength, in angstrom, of 4101.72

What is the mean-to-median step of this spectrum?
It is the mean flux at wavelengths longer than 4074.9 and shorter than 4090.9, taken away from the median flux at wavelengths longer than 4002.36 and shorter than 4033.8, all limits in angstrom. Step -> -0.11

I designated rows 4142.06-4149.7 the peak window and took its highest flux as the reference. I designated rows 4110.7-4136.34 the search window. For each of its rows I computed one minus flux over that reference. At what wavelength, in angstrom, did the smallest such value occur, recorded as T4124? 4127.30 angstrom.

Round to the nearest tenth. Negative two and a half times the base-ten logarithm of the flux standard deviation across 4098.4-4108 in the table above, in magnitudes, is -0.5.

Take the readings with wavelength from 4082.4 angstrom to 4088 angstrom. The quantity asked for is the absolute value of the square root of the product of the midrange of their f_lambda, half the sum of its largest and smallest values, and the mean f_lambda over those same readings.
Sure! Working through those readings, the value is 13.96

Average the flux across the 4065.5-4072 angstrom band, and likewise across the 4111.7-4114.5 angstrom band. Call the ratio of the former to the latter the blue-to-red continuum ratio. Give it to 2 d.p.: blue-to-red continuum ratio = 1.02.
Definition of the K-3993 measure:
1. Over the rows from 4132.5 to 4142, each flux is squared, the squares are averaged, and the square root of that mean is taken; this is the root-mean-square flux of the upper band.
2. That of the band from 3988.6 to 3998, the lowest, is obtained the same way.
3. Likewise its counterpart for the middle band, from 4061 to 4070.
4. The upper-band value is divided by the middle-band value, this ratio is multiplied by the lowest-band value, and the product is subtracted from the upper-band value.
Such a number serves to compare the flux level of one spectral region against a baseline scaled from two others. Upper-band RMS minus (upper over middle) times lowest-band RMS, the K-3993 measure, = -0.11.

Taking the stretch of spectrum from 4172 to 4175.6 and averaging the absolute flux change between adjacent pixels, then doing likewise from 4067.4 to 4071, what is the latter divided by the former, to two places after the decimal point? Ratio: 1.29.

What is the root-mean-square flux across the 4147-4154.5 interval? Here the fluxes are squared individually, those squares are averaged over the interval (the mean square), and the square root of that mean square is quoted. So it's 13.6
